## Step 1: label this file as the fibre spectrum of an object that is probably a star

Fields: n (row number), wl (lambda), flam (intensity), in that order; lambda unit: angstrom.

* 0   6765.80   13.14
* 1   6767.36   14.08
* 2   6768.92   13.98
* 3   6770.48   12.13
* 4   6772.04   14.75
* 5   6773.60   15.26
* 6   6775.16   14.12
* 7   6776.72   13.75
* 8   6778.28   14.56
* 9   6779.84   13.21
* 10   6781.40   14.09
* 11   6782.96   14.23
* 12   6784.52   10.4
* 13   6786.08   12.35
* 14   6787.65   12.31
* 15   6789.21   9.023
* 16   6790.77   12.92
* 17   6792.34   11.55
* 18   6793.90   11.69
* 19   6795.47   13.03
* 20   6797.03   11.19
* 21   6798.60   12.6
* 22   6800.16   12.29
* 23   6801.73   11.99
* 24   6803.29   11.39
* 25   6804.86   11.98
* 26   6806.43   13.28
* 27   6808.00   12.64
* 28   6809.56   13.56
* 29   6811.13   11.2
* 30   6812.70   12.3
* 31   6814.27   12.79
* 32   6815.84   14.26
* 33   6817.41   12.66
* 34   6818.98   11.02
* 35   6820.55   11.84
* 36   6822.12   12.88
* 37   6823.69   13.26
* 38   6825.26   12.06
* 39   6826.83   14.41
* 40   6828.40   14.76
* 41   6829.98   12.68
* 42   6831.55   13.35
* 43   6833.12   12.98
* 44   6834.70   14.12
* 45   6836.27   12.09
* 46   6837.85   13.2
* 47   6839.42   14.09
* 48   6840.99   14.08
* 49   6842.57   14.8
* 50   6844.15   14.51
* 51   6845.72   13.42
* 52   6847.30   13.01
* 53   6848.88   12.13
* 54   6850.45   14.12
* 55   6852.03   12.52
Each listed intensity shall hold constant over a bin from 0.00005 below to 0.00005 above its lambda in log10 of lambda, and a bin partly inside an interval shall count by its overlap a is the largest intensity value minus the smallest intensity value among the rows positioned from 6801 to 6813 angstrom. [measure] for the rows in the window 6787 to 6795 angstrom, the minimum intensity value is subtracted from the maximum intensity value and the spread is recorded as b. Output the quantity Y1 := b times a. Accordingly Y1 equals 9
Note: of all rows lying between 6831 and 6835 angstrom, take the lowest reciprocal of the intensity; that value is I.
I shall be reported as 0.0708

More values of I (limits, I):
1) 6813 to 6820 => 0.0701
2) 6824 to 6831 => 0.0678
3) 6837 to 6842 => 0.0710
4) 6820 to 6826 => 0.0754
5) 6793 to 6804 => 0.0767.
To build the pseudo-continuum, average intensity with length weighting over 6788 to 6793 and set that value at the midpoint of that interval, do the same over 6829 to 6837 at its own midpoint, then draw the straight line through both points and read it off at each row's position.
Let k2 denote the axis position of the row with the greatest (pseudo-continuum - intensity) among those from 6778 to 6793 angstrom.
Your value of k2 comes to 6789.21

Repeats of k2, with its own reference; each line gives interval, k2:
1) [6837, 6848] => 6847.30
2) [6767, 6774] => 6770.48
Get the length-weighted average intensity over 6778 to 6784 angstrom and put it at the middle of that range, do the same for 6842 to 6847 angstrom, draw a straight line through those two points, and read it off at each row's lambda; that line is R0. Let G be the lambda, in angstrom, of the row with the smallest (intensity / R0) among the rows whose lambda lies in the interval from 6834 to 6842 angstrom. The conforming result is 6836.27 angstrom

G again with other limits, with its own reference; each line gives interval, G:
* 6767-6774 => 6770.48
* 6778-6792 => 6789.21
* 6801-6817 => 6811.13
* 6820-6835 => 6820.55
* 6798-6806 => 6803.29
